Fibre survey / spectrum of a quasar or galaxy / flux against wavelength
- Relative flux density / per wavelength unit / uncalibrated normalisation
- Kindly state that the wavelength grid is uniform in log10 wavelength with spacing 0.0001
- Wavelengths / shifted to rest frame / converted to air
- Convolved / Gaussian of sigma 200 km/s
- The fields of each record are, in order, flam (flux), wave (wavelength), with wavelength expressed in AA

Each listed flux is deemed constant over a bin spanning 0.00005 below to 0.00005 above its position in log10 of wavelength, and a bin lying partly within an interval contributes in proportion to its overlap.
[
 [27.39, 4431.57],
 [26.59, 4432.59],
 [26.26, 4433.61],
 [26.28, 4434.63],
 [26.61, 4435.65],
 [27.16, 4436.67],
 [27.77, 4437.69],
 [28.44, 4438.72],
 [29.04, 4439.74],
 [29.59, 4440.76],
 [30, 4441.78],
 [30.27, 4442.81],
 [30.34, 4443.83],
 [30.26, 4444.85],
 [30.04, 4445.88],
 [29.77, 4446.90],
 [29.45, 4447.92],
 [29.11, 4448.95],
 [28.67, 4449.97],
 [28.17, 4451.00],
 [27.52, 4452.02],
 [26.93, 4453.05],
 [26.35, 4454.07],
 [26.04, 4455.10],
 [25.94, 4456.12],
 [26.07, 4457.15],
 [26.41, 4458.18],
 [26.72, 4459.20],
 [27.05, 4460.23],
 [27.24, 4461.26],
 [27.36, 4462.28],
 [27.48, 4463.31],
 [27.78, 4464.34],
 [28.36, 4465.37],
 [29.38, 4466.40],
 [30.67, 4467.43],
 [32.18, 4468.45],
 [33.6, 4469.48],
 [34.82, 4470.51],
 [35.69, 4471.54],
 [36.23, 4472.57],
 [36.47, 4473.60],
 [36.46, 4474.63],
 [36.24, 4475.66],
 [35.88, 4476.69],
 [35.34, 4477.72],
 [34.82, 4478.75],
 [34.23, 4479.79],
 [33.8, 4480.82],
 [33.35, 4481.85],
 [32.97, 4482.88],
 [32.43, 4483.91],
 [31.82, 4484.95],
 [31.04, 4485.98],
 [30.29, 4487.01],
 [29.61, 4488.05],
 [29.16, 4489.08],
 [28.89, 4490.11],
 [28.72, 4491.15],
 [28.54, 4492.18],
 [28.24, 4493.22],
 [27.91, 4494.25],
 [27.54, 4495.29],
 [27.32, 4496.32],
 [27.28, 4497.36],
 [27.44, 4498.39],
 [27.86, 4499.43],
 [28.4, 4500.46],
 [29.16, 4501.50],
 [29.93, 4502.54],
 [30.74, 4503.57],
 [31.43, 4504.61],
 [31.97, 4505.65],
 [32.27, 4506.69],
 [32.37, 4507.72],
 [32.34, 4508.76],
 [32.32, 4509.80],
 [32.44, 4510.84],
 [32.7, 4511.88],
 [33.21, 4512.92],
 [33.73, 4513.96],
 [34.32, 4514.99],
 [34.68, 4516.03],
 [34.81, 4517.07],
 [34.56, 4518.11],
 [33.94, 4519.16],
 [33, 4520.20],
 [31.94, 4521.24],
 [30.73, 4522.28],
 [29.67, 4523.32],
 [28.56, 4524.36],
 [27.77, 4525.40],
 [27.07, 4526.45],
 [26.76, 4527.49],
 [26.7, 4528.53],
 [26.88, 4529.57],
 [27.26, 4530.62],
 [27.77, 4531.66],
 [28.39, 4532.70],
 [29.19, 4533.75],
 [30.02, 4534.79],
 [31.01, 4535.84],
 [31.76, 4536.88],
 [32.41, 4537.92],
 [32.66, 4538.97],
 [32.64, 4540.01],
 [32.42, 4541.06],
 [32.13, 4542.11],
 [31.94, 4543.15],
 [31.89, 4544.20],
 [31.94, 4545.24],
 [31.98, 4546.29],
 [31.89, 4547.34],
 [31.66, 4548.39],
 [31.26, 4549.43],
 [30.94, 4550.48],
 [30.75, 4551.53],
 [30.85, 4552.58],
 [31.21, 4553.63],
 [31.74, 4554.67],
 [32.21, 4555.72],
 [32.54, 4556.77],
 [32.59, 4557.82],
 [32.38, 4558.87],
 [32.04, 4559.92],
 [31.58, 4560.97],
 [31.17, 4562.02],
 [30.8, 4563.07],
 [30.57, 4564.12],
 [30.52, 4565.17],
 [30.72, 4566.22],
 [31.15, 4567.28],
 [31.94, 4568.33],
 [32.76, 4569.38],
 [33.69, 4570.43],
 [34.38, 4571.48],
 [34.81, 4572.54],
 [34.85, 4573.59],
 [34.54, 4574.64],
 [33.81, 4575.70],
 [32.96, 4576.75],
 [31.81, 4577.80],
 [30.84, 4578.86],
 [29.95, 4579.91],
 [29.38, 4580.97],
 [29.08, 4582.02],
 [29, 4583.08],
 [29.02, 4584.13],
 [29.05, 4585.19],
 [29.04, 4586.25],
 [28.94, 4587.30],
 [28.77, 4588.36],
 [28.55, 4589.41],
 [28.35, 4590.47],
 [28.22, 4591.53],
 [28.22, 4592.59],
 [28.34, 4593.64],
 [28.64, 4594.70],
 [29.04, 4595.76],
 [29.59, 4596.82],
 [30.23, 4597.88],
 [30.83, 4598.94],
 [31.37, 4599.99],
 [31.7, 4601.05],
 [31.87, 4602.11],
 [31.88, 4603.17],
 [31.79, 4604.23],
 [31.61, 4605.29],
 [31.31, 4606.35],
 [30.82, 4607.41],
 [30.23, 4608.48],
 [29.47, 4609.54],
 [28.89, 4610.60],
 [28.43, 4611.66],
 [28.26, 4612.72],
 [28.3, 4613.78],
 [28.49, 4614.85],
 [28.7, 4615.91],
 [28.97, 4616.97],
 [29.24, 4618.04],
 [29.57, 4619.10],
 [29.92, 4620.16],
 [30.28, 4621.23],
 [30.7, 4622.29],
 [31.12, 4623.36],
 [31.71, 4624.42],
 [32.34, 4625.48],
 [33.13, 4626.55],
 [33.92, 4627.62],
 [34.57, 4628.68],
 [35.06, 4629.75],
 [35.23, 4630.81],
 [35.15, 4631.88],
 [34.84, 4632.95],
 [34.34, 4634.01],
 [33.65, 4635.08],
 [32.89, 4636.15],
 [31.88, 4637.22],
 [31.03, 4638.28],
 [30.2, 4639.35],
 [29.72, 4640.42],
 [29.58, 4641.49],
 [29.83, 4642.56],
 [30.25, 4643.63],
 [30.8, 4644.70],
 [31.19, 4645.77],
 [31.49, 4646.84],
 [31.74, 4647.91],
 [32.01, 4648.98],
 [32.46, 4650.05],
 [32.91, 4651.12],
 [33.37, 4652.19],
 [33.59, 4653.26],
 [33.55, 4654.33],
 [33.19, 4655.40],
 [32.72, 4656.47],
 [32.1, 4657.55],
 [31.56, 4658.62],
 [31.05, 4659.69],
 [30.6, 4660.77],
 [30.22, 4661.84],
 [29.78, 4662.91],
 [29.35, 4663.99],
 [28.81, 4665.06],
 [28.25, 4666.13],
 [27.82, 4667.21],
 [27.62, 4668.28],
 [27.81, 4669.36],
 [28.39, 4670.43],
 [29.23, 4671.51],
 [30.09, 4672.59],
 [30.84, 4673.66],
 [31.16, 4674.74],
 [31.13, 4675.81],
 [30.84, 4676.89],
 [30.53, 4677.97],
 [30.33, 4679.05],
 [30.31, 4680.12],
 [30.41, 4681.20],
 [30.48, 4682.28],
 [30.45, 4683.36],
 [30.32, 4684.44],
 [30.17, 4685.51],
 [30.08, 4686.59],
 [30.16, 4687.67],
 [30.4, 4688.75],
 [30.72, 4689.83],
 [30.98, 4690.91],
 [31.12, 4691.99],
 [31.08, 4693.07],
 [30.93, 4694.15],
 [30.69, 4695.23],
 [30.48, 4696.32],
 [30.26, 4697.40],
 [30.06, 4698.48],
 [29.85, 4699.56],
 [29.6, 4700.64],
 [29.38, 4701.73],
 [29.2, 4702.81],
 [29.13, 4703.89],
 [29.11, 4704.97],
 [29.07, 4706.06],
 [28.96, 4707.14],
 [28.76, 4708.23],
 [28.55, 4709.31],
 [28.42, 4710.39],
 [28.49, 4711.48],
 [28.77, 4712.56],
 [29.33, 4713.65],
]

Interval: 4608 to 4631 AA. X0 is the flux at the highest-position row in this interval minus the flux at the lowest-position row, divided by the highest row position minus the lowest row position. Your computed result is 0.2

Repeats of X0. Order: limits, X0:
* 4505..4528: -0.2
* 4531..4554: 0.2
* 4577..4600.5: 0.0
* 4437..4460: 0.0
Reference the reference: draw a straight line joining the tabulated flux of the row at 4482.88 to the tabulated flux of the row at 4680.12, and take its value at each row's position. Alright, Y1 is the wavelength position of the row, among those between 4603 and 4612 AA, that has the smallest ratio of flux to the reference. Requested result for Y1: 4611.66 AA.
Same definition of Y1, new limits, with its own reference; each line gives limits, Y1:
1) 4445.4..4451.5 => 4451.00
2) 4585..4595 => 4591.53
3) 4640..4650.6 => 4641.49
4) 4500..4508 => 4500.46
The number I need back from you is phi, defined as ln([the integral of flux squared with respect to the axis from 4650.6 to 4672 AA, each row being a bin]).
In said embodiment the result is 9.9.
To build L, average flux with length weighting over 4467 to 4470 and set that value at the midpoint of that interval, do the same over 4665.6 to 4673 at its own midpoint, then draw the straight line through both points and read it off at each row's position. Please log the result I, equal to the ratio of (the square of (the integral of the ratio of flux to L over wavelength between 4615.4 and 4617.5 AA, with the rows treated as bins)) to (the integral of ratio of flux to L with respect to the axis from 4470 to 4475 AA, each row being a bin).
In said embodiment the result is 0.8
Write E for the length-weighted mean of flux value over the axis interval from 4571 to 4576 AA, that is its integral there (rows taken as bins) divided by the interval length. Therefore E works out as 34.5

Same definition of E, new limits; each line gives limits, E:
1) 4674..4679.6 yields 30.8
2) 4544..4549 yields 31.9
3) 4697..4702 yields 29.8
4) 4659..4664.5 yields 30.2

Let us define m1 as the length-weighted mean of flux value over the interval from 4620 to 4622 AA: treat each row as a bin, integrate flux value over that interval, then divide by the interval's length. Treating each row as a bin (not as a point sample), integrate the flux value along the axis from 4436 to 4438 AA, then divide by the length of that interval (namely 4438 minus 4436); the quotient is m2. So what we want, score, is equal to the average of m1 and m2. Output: 28.8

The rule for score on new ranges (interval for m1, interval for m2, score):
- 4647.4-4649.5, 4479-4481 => 33.0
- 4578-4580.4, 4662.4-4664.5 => 30.0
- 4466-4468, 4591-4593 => 29.2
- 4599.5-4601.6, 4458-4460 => 29.1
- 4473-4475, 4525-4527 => 31.9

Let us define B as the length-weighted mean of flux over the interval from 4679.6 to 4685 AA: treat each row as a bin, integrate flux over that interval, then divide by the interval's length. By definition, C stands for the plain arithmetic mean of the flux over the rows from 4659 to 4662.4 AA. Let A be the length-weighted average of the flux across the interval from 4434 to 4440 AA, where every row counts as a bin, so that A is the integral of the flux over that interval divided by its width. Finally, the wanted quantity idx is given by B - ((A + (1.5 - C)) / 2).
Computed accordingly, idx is 31.2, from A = 27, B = 30.4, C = 30.6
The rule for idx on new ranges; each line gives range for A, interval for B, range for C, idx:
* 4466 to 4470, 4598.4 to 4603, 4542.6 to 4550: 30.9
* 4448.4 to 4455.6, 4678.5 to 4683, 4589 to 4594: 30.0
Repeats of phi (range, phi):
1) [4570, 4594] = 10.0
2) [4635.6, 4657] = 10.0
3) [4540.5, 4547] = 8.8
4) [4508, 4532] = 10.1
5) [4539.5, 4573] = 10.4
